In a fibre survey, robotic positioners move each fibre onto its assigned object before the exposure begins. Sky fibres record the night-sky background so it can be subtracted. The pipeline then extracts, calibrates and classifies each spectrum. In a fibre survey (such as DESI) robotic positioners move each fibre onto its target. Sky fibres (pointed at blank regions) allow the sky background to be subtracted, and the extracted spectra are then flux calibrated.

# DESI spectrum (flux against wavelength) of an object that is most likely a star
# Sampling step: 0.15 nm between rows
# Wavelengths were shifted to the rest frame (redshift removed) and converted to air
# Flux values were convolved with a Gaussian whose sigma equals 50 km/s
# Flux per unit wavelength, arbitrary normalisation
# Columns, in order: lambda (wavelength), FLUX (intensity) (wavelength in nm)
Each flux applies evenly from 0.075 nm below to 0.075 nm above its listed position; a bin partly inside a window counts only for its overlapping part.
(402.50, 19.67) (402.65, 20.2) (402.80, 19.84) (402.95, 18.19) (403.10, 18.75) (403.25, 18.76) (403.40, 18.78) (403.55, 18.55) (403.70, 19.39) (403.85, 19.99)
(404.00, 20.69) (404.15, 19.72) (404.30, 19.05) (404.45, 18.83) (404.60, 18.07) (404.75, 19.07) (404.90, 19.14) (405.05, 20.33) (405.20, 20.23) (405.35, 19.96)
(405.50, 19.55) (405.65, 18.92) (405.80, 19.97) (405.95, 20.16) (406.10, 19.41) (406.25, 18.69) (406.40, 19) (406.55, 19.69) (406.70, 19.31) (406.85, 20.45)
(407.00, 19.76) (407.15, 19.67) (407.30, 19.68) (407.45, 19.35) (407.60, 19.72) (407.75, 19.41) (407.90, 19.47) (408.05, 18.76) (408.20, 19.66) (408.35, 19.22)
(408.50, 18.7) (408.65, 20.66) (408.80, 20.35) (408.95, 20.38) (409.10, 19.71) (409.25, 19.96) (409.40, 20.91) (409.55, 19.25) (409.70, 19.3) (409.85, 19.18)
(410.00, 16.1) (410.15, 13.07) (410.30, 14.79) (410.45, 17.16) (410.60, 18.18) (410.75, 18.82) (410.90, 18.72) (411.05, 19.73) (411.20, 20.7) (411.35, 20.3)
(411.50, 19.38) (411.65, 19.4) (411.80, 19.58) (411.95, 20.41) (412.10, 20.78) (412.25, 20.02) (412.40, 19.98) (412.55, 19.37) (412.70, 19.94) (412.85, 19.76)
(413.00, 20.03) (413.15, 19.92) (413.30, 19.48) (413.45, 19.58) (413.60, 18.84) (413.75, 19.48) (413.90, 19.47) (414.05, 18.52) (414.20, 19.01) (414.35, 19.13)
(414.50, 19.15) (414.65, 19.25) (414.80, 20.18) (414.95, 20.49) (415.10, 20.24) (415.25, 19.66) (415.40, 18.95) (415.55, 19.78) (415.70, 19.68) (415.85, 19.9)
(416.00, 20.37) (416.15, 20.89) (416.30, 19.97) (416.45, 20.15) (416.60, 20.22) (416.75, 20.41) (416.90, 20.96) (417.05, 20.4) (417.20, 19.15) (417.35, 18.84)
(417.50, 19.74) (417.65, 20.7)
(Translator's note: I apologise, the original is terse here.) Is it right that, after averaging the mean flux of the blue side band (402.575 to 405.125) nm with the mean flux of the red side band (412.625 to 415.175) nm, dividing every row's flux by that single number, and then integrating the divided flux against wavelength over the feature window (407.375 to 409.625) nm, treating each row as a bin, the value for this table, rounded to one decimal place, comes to 2.3 nm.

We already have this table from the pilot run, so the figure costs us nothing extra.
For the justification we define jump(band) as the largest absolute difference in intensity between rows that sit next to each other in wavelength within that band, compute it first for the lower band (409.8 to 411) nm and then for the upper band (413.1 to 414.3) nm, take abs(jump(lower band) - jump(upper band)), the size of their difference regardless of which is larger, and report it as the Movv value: 2.1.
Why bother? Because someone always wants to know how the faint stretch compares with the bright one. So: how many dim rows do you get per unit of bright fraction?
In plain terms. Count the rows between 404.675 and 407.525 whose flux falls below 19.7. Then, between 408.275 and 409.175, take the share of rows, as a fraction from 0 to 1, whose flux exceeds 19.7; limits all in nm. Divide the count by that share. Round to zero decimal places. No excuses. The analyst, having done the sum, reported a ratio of 18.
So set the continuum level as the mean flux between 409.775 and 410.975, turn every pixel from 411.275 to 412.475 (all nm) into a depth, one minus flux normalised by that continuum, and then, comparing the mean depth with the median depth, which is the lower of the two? -0.176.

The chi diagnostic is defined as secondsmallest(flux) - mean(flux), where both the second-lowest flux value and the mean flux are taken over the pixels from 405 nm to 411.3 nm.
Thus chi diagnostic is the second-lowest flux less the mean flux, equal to -4.4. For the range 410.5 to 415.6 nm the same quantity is -1.1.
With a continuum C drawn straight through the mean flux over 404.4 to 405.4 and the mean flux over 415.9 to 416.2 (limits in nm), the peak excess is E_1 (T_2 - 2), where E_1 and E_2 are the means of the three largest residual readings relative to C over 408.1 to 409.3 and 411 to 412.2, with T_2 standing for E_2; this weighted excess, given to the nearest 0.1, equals -1.0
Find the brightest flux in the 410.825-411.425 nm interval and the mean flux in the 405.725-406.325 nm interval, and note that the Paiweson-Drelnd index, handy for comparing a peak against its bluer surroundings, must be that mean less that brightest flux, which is -1.1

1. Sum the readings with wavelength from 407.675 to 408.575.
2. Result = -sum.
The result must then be -115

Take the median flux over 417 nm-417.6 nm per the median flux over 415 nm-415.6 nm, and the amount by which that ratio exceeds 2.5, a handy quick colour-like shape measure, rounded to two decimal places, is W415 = -1.51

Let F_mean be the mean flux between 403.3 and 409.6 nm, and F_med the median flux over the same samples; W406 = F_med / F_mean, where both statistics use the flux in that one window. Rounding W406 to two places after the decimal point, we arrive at 1.00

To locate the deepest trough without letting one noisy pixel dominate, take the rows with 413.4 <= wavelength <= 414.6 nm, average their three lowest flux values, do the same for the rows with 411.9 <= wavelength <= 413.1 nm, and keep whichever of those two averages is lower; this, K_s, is 18.8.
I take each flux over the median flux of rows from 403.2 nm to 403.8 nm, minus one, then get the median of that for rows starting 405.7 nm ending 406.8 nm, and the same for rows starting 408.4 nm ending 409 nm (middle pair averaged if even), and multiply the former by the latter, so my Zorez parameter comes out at 0.003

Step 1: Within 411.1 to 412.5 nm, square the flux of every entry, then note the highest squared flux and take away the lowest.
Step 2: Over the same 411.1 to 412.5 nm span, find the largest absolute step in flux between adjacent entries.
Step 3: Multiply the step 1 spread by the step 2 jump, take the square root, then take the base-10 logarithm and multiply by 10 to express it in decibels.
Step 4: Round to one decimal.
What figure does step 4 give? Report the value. 8.6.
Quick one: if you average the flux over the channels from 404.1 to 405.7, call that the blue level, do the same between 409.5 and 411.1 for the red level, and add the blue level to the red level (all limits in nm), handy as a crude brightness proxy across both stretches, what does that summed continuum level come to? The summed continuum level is 37.0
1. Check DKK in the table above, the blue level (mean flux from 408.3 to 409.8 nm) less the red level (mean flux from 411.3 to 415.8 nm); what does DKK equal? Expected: 0.19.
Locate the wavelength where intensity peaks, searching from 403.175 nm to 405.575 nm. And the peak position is 404.00 nm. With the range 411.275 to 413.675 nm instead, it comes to 412.10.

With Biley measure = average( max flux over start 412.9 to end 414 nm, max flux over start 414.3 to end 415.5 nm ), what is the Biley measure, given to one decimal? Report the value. 20.3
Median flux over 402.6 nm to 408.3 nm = 19.4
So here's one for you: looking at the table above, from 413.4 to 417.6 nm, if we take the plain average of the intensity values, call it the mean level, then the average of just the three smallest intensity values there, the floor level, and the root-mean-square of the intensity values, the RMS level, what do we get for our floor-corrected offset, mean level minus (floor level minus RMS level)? 20.7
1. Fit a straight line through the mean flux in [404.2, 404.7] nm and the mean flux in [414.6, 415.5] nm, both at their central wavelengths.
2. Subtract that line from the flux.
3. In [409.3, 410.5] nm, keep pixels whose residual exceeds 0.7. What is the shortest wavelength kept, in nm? 409.40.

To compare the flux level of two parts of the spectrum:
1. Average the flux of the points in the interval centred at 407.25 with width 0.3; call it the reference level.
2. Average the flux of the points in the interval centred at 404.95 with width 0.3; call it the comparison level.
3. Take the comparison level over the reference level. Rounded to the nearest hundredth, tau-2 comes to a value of 1.00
